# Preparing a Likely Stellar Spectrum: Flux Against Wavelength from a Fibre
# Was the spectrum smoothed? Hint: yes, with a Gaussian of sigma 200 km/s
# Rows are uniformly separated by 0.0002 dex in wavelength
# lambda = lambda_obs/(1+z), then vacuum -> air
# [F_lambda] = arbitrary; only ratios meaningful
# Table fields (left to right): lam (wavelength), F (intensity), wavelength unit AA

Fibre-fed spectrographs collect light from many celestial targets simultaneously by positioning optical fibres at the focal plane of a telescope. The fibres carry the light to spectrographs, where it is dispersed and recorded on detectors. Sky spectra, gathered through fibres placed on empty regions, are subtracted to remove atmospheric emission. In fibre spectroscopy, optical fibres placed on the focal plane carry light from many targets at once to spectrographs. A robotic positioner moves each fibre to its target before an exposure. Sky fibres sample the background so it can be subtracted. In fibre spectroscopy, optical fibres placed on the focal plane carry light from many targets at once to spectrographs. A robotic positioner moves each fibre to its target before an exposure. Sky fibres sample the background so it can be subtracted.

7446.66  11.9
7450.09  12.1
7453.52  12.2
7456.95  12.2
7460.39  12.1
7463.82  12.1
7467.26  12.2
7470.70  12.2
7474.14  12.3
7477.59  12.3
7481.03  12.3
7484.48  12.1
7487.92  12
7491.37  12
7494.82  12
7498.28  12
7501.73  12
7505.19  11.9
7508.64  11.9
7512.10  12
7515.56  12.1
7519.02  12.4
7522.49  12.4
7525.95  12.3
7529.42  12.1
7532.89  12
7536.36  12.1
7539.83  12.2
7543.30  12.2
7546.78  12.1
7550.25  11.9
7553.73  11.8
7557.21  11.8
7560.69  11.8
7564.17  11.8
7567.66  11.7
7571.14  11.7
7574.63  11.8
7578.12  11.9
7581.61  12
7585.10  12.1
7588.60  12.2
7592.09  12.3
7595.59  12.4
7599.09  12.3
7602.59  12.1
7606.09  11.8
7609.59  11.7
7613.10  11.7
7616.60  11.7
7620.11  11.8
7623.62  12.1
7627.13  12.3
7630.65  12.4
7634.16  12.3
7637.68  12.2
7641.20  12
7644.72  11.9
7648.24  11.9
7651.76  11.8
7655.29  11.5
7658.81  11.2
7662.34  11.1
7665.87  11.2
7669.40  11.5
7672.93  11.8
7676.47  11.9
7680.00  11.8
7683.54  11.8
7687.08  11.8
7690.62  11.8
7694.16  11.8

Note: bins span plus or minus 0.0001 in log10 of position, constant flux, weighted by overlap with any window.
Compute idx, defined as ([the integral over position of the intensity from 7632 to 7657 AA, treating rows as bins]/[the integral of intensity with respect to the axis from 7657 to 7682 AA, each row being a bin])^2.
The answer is 1.08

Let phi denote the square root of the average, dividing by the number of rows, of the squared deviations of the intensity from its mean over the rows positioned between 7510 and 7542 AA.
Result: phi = 0.15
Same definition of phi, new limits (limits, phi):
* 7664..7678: 0.27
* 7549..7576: 0.06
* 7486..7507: 0.04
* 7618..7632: 0.23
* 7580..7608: 0.18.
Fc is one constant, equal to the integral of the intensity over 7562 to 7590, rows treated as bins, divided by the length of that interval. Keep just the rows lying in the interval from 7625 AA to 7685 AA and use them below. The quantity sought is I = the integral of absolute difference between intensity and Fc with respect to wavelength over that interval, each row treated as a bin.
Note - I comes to 18.0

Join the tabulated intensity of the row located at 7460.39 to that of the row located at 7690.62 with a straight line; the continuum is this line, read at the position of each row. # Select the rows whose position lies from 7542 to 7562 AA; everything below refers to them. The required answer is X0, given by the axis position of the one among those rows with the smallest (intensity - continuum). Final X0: 7553.73 AA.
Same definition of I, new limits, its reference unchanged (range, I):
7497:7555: 11.7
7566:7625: 12.5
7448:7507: 13.1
